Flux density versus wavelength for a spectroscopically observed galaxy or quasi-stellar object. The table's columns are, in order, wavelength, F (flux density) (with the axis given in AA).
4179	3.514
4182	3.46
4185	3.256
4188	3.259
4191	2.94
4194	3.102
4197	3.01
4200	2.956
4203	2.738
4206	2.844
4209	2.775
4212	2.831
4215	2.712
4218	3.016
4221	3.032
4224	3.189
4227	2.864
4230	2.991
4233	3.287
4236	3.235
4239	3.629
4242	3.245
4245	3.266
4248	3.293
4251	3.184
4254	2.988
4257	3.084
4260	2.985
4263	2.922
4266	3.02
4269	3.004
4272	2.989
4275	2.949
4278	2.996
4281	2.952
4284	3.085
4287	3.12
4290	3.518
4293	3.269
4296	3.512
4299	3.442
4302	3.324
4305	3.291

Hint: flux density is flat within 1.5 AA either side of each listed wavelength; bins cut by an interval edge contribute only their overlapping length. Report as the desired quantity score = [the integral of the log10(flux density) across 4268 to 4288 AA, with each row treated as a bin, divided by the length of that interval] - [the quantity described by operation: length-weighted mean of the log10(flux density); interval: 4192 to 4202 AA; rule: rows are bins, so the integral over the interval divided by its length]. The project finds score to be 0.00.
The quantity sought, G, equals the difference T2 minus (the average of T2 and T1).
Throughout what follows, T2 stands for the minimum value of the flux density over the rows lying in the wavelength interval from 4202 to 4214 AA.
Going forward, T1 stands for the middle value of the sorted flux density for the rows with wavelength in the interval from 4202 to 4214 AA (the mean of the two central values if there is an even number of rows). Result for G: -0.03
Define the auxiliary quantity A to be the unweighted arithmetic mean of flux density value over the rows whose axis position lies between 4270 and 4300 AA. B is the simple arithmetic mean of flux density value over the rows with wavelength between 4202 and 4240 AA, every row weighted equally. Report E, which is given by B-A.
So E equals -0.17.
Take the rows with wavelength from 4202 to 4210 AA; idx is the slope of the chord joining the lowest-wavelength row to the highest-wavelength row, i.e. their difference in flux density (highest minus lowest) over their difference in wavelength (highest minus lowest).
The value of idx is 0.01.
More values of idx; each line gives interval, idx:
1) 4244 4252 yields -0.01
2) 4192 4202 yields -0.02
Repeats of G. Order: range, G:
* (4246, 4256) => -0.10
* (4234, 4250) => -0.02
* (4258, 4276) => -0.03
